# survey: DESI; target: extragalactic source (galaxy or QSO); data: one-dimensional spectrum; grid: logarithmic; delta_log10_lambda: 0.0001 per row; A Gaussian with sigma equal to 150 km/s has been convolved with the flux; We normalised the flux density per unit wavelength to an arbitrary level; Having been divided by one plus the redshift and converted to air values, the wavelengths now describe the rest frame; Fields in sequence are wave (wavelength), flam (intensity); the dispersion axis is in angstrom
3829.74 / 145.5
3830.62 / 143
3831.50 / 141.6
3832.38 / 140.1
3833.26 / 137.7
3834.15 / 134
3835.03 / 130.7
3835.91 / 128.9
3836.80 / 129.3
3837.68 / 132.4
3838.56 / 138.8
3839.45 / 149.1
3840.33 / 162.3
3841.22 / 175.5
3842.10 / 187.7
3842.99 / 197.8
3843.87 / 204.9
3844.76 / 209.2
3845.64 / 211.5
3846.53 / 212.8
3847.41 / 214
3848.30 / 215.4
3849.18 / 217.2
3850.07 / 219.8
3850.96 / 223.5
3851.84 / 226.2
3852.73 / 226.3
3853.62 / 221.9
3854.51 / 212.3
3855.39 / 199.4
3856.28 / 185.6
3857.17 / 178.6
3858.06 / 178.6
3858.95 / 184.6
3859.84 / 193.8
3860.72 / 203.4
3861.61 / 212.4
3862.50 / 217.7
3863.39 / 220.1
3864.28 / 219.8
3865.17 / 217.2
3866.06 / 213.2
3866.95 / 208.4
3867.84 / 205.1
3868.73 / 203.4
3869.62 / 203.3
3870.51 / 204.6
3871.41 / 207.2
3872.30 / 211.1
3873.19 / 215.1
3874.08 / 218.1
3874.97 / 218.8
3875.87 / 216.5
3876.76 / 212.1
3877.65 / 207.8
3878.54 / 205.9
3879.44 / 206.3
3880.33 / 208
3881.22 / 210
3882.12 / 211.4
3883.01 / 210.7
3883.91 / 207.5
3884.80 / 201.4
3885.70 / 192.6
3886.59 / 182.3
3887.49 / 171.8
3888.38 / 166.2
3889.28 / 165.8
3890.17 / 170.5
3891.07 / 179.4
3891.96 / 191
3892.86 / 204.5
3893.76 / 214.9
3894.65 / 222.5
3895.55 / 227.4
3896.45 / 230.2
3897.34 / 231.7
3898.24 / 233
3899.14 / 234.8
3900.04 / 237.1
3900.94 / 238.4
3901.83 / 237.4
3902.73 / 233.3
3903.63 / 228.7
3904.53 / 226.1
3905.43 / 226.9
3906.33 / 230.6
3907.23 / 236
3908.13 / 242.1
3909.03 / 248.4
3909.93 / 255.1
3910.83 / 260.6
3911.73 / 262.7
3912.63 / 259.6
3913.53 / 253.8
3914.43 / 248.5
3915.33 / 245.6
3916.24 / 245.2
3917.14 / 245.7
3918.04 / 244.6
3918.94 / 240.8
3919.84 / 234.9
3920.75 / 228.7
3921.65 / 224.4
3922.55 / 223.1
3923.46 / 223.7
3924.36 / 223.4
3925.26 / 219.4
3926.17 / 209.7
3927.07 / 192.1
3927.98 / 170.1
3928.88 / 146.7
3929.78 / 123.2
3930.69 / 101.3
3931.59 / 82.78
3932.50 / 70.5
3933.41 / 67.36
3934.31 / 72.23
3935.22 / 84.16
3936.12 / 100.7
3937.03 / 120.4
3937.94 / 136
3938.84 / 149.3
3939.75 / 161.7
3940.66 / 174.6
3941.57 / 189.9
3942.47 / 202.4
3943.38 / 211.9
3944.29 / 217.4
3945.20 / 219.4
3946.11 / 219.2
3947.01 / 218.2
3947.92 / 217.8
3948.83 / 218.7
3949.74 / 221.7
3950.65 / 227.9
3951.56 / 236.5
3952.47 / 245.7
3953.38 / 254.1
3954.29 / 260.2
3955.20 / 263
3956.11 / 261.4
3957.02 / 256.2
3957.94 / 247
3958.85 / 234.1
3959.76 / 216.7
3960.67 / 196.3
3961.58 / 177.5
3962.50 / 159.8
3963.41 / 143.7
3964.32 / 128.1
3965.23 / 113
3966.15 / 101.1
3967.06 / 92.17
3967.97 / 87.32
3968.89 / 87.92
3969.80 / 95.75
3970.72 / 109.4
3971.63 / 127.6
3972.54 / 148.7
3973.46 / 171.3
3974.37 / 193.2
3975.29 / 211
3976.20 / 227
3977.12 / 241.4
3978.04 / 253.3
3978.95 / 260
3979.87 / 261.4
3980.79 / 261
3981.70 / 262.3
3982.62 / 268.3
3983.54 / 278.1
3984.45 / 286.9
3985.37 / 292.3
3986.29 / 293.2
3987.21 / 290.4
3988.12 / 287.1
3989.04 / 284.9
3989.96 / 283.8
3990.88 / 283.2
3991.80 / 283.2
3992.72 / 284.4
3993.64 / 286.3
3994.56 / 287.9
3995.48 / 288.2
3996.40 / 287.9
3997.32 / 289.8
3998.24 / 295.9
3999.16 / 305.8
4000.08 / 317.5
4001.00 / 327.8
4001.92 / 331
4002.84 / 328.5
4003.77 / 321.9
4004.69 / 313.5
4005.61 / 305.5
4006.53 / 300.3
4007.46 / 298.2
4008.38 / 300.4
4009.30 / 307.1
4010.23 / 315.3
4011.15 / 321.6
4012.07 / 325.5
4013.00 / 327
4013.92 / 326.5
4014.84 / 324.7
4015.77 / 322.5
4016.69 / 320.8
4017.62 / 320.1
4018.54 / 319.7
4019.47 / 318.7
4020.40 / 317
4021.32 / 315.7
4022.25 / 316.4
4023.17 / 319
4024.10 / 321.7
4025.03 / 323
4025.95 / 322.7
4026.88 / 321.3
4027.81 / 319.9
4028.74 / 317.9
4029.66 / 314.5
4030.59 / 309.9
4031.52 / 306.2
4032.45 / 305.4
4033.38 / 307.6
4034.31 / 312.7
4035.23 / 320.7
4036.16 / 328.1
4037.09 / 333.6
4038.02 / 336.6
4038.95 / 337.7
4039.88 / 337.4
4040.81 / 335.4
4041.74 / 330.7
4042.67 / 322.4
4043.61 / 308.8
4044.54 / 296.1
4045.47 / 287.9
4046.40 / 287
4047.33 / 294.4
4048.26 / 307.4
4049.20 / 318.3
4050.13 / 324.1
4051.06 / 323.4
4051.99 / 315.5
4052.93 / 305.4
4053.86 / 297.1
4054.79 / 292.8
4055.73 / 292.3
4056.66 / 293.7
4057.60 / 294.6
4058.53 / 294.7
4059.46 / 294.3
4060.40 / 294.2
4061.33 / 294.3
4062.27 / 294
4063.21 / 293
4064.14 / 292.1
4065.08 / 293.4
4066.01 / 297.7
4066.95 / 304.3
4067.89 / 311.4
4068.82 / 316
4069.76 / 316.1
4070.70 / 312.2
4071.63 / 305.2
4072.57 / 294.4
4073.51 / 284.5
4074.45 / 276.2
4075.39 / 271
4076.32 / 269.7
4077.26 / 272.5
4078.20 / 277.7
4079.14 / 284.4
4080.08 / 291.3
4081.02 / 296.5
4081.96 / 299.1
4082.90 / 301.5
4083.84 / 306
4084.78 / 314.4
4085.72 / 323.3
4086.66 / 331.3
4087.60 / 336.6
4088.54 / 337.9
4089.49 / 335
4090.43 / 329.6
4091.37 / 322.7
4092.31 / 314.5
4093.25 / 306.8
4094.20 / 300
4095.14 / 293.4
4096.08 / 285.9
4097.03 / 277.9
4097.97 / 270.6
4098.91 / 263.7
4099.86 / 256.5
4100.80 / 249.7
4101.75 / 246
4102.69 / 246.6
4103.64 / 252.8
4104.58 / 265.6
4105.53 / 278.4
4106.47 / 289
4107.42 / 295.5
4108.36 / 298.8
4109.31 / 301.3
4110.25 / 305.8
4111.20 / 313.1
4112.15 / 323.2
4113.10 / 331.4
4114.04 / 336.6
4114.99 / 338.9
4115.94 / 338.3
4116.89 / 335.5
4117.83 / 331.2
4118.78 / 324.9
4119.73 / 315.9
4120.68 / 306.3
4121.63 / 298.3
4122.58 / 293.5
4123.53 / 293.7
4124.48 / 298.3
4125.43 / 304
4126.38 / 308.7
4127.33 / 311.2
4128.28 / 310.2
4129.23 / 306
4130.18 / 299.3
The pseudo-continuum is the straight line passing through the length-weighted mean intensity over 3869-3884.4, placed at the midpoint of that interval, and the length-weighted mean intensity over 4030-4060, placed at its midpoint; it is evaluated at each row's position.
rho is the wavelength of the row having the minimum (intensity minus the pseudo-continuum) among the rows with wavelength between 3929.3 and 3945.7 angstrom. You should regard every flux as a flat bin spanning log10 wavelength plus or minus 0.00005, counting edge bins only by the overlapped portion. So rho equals 3933.41 angstrom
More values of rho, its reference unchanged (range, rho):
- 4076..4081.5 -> 4076.32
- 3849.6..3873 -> 3858.06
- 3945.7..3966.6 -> 3966.15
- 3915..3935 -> 3933.41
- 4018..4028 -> 4021.32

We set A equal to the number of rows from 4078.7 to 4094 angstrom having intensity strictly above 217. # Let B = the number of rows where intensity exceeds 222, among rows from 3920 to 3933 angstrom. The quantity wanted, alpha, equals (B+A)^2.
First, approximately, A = 16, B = 5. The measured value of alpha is 441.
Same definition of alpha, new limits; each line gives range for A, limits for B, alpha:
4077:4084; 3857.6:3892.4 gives 64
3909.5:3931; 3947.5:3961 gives 784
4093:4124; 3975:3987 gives 2025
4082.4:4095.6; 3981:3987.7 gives 441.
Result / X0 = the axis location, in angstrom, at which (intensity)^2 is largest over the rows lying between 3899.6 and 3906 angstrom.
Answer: 3900.94 angstrom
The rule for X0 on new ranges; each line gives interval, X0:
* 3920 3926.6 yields 3920.75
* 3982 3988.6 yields 3986.29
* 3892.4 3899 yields 3898.24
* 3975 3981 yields 3979.87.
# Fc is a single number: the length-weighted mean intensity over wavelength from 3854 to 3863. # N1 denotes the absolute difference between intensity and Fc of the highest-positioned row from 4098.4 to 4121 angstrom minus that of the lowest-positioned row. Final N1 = 42.6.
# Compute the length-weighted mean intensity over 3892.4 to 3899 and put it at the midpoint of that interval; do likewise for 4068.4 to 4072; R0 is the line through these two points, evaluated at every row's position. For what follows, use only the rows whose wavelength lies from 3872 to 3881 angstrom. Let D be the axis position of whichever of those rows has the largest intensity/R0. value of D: 3874.97 angstrom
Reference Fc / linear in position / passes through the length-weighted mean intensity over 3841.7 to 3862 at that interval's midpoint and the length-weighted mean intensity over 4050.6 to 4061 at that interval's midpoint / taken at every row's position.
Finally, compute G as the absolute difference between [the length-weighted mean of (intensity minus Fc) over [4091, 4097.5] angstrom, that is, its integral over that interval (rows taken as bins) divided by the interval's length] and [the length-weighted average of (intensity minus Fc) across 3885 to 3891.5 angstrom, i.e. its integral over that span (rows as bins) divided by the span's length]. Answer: 29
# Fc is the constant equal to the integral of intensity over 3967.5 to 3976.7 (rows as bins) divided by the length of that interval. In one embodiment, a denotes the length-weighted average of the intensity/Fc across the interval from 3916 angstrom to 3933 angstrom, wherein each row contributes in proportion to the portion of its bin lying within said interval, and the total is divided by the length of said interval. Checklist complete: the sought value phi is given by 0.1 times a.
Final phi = 0.13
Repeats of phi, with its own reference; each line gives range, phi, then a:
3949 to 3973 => 0.12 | 1.2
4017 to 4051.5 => 0.22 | 2.2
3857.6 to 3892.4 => 0.14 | 1.4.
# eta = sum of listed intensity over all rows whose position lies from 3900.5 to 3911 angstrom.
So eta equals 2864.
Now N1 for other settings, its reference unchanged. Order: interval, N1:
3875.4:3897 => 13.7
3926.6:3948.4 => 15.8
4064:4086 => 31.2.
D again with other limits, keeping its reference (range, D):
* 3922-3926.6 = 3923.46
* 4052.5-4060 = 4052.93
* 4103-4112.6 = 4112.15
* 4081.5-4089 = 4088.54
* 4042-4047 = 4042.67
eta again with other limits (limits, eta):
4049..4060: 3646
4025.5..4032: 2212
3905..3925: 5304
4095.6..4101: 1604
